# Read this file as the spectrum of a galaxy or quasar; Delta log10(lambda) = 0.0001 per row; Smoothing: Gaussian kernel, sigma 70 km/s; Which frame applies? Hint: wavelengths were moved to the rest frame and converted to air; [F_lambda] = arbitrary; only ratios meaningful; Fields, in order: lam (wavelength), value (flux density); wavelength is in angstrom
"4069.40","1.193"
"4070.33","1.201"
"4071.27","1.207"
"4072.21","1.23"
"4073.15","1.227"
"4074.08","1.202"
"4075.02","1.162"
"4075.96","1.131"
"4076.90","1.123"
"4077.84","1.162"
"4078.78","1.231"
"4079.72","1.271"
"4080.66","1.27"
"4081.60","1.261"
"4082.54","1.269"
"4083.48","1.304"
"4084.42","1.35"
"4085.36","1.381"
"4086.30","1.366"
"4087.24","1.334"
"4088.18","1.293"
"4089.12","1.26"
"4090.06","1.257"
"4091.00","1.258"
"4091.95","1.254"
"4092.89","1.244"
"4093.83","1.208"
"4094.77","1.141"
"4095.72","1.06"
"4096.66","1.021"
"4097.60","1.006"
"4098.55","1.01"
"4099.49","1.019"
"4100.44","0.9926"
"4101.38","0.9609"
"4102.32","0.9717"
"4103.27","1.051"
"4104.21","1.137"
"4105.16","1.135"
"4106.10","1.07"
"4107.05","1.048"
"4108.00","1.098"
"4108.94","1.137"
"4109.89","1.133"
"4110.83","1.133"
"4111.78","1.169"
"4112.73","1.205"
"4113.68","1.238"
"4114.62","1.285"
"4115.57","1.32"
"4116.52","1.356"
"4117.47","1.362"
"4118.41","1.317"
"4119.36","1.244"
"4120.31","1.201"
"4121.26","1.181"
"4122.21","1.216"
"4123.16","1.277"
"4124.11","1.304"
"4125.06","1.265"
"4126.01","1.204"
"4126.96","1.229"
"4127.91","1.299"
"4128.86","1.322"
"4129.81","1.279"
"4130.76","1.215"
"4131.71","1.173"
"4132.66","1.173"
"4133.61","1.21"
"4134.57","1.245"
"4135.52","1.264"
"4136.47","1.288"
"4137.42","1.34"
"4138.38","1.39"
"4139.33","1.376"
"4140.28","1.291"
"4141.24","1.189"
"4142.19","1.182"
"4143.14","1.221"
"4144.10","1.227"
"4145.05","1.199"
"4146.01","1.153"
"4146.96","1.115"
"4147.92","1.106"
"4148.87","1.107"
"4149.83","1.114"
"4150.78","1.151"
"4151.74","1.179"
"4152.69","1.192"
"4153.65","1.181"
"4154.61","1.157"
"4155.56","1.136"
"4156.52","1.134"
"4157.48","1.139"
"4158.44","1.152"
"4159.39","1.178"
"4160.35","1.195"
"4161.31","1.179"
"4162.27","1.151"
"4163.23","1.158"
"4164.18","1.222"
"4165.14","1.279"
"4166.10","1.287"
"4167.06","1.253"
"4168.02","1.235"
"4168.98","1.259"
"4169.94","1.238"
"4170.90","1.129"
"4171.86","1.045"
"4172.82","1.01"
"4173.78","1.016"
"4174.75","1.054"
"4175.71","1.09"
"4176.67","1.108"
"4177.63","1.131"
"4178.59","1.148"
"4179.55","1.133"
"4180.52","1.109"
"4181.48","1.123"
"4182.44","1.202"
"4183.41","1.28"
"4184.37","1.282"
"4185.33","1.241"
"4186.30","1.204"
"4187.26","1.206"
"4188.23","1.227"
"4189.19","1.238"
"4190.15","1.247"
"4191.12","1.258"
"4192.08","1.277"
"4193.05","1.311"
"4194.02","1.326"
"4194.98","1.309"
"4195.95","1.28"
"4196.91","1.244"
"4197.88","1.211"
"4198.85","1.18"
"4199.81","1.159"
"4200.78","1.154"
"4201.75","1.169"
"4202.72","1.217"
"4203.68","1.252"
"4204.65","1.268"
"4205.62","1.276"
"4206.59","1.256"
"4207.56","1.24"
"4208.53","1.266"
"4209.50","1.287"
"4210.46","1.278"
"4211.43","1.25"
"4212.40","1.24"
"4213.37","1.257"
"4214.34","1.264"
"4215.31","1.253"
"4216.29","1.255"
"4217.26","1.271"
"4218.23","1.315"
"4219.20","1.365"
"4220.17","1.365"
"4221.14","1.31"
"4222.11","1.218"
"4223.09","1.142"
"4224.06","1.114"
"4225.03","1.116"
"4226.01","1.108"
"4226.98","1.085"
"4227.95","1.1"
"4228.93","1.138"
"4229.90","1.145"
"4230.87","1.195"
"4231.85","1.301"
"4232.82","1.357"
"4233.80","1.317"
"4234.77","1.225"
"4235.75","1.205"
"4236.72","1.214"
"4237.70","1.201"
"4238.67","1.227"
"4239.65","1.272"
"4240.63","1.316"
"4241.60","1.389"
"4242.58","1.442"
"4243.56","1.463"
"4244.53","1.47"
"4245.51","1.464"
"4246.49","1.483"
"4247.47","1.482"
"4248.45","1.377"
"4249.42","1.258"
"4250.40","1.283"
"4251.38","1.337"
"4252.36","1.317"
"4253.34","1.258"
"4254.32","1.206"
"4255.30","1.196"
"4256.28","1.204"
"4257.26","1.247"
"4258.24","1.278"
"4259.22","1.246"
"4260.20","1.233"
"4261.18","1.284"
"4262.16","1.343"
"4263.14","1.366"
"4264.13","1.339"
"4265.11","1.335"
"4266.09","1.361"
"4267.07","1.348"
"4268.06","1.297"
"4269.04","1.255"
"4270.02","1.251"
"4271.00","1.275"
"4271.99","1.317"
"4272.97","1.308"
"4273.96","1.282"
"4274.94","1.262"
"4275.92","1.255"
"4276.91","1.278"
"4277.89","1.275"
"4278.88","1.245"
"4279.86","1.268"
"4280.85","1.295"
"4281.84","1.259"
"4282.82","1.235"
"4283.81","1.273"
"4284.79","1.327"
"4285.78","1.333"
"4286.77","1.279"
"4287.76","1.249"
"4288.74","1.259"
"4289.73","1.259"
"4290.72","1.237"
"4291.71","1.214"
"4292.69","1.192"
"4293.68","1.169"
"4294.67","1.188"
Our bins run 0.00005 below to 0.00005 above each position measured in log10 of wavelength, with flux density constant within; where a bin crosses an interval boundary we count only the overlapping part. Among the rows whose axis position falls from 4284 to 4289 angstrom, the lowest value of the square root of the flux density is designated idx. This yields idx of 1.12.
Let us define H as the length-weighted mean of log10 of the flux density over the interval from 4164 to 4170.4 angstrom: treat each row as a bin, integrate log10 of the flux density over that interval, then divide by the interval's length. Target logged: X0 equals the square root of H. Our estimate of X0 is 0.31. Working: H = 0.098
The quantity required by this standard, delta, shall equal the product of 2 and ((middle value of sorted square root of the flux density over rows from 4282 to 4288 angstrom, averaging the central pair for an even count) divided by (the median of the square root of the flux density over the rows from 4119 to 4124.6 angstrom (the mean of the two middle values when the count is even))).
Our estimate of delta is 2.04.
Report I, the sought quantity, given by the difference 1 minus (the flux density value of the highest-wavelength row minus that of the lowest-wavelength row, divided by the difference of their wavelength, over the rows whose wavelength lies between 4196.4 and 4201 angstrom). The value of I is 1.02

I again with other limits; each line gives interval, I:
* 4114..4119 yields 0.99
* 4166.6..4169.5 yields 1.00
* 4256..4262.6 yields 0.98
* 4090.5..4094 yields 1.02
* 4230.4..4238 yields 1.00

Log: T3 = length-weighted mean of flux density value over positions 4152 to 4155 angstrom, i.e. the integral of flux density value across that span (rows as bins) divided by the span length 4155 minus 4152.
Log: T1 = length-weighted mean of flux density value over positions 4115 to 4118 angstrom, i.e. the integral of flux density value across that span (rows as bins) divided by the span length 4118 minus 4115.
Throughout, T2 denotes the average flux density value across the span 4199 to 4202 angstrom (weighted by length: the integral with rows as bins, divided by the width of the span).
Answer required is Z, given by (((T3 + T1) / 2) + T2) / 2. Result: 1.21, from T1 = 1.34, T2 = 1.163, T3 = 1.18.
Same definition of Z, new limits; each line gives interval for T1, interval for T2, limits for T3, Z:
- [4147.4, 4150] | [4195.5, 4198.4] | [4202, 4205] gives 1.21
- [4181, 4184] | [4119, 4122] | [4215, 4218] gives 1.22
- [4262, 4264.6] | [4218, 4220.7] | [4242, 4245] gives 1.38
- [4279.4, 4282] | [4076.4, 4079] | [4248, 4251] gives 1.23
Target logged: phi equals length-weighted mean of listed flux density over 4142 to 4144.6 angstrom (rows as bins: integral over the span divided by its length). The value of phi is 1.21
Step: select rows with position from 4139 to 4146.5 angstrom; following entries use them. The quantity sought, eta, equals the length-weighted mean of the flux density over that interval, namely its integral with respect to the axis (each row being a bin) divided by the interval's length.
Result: 1.23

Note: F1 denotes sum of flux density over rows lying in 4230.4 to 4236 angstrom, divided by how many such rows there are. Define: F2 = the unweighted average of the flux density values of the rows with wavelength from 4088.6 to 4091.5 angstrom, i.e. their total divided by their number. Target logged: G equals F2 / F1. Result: 0.99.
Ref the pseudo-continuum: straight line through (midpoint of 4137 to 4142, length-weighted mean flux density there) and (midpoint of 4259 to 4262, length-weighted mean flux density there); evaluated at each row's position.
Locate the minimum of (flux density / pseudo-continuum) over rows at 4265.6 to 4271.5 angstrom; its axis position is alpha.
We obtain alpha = 4270.02 angstrom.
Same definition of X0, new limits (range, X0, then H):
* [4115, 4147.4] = 0.31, 0.098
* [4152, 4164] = 0.26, 0.066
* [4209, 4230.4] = 0.29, 0.086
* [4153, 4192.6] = 0.27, 0.070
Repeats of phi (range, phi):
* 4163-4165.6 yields 1.23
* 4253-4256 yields 1.22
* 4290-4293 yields 1.22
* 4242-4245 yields 1.46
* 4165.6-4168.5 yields 1.26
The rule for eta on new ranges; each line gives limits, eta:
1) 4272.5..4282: 1.27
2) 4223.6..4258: 1.27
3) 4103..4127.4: 1.21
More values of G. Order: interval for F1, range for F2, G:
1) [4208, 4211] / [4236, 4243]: 1.01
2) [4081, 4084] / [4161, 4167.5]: 0.95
